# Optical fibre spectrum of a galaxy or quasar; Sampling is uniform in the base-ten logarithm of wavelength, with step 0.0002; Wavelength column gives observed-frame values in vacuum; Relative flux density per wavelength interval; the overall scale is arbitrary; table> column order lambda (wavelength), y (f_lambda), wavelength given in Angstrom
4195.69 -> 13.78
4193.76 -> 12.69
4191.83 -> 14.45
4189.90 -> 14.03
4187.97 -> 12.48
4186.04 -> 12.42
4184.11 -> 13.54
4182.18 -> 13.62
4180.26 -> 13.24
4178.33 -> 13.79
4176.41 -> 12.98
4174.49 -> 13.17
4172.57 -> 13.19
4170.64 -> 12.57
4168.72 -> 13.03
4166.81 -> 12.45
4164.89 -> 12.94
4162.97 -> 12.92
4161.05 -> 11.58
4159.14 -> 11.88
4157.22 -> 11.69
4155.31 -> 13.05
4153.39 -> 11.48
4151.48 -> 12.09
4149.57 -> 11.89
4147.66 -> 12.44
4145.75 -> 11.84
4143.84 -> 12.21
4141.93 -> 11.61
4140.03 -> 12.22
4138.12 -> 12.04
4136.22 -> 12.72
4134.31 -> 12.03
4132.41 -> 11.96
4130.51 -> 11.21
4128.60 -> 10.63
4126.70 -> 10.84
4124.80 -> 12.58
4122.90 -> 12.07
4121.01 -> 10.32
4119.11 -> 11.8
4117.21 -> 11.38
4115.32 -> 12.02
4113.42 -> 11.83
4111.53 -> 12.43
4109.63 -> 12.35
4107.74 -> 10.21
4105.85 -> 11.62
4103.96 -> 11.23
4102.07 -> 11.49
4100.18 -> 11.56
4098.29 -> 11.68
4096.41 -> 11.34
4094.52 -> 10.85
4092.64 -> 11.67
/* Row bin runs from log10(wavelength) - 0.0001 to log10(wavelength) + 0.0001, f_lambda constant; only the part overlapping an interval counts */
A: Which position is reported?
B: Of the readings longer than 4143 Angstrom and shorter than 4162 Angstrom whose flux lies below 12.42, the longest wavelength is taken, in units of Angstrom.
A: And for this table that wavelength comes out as 4161.05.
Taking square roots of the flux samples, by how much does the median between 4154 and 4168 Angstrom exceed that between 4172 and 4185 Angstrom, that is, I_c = -0.11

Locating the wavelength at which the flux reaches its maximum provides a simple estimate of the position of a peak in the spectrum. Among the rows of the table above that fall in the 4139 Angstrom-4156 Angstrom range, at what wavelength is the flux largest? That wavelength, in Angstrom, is 4155.31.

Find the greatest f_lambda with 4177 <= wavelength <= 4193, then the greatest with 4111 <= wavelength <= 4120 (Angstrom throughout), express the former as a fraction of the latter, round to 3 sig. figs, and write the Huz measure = 1.16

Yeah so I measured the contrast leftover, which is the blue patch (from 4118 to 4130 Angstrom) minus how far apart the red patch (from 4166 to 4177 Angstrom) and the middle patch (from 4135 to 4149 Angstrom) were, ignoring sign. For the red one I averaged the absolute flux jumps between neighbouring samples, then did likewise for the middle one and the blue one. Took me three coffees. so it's 1.0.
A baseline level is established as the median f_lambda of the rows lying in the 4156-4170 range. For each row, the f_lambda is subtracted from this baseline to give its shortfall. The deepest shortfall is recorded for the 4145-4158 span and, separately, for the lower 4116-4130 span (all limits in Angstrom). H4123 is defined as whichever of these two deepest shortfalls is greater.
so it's 2.13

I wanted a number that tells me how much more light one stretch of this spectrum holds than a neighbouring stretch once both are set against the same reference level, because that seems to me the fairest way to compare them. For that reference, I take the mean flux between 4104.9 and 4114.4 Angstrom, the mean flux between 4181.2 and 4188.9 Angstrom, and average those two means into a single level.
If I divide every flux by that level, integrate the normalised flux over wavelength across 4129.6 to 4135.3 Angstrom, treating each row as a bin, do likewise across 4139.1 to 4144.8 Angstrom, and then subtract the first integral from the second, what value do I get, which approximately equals 0.1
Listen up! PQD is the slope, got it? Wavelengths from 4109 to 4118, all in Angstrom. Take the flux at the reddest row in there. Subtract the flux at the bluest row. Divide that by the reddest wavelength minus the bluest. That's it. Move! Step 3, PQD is -0.13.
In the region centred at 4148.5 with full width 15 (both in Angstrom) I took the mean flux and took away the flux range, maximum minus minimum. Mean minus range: 10.5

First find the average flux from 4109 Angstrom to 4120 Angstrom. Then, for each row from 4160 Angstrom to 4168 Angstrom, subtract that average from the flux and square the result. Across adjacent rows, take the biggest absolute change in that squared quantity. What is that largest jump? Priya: 0.8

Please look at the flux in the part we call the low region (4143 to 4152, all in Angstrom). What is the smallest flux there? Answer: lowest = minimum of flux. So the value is 11.84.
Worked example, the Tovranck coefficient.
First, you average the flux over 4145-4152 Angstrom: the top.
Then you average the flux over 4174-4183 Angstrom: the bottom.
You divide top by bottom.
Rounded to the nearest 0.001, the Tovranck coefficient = 0.903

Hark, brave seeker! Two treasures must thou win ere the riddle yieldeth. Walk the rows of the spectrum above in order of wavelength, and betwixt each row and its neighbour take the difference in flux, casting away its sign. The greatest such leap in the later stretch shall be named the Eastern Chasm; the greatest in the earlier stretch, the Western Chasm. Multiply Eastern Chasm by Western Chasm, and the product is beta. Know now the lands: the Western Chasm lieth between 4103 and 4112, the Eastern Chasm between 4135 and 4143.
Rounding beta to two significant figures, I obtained 1.5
